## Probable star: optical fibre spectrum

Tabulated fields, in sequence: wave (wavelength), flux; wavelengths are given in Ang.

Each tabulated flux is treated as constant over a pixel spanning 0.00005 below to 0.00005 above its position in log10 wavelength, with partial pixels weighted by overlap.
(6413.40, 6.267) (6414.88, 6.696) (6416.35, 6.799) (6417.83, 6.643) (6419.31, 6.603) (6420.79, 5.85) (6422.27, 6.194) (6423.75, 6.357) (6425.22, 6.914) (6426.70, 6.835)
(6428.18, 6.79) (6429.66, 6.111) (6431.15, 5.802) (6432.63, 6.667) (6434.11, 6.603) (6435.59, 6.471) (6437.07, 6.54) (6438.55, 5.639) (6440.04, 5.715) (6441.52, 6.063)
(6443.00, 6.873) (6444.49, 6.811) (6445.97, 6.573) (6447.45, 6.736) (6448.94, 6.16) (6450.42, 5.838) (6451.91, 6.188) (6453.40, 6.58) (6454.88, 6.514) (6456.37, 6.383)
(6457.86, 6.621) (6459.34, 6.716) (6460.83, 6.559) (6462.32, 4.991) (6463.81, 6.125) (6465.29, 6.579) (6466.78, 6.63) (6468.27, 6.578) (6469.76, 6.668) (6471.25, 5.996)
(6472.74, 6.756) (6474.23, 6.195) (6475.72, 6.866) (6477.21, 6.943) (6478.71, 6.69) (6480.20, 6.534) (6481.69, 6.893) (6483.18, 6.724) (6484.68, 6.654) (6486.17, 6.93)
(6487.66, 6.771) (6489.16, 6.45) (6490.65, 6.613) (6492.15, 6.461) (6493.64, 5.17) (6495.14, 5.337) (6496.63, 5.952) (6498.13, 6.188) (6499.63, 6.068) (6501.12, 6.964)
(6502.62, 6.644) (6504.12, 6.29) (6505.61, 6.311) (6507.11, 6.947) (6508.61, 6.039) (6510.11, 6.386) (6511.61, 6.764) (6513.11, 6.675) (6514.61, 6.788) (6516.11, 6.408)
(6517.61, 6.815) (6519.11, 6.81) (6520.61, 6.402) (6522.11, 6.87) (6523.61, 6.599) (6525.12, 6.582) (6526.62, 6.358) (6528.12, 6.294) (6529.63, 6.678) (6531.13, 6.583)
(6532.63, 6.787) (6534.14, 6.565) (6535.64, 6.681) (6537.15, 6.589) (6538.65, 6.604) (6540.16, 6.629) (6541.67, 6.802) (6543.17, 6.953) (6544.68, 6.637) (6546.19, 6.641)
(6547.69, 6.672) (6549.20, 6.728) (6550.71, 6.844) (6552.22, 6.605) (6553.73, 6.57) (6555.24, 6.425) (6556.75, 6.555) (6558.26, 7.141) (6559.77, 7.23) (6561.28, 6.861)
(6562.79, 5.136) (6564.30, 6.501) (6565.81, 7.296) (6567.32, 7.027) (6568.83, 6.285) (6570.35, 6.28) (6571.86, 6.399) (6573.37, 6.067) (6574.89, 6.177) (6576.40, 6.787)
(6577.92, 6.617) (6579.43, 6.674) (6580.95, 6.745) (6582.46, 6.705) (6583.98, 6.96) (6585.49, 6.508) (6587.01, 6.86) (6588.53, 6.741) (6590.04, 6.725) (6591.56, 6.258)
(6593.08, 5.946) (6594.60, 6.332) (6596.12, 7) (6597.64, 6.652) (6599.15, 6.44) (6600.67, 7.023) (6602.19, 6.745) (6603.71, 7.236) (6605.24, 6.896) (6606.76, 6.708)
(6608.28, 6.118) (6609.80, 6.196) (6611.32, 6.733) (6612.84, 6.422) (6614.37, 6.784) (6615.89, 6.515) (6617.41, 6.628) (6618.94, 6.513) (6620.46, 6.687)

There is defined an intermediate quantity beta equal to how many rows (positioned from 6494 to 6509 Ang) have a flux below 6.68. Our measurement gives 8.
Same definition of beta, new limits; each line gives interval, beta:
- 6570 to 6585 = 6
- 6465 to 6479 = 6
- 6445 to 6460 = 8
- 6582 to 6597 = 4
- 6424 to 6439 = 7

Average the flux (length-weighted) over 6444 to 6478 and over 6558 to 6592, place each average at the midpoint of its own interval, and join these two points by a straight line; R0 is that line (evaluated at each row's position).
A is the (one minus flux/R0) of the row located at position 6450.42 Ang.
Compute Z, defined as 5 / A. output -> 55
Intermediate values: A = 0.09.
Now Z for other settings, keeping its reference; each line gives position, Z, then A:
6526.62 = 188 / 0.03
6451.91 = 139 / 0.04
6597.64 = -2498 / 0.00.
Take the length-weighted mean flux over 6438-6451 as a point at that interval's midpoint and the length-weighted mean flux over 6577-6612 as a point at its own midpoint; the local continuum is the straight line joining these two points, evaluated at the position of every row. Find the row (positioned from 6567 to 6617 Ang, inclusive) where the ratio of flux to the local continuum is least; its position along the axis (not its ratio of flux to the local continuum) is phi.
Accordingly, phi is 6593.08 Ang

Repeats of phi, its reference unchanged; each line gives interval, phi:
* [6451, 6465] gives 6462.32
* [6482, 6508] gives 6493.64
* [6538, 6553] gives 6552.22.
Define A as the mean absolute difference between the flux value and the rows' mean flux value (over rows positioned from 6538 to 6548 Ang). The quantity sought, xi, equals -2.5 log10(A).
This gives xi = 2.5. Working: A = 0.10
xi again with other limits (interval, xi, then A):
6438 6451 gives 0.9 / 0.43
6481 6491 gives 2.2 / 0.13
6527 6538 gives 2.5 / 0.10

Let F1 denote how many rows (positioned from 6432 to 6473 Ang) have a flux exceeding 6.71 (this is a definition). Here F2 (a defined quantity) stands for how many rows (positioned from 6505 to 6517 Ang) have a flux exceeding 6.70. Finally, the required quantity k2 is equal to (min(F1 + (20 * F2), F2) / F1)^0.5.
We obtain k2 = 0.77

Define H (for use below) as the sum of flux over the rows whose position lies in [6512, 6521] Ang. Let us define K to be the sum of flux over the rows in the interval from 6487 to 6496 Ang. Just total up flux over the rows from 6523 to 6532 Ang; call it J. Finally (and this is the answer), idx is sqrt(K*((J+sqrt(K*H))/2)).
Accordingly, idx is 37.7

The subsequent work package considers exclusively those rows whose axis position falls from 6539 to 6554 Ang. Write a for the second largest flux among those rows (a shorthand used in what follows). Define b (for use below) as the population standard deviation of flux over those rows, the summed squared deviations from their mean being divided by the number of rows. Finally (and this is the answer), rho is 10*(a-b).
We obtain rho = 67.3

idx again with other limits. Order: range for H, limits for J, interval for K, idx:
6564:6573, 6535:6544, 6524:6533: 39.6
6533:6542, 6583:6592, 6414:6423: 39.2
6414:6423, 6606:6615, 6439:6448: 38.8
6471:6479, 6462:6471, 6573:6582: 38.7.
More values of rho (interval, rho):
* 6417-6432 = 64.5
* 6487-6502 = 62.1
